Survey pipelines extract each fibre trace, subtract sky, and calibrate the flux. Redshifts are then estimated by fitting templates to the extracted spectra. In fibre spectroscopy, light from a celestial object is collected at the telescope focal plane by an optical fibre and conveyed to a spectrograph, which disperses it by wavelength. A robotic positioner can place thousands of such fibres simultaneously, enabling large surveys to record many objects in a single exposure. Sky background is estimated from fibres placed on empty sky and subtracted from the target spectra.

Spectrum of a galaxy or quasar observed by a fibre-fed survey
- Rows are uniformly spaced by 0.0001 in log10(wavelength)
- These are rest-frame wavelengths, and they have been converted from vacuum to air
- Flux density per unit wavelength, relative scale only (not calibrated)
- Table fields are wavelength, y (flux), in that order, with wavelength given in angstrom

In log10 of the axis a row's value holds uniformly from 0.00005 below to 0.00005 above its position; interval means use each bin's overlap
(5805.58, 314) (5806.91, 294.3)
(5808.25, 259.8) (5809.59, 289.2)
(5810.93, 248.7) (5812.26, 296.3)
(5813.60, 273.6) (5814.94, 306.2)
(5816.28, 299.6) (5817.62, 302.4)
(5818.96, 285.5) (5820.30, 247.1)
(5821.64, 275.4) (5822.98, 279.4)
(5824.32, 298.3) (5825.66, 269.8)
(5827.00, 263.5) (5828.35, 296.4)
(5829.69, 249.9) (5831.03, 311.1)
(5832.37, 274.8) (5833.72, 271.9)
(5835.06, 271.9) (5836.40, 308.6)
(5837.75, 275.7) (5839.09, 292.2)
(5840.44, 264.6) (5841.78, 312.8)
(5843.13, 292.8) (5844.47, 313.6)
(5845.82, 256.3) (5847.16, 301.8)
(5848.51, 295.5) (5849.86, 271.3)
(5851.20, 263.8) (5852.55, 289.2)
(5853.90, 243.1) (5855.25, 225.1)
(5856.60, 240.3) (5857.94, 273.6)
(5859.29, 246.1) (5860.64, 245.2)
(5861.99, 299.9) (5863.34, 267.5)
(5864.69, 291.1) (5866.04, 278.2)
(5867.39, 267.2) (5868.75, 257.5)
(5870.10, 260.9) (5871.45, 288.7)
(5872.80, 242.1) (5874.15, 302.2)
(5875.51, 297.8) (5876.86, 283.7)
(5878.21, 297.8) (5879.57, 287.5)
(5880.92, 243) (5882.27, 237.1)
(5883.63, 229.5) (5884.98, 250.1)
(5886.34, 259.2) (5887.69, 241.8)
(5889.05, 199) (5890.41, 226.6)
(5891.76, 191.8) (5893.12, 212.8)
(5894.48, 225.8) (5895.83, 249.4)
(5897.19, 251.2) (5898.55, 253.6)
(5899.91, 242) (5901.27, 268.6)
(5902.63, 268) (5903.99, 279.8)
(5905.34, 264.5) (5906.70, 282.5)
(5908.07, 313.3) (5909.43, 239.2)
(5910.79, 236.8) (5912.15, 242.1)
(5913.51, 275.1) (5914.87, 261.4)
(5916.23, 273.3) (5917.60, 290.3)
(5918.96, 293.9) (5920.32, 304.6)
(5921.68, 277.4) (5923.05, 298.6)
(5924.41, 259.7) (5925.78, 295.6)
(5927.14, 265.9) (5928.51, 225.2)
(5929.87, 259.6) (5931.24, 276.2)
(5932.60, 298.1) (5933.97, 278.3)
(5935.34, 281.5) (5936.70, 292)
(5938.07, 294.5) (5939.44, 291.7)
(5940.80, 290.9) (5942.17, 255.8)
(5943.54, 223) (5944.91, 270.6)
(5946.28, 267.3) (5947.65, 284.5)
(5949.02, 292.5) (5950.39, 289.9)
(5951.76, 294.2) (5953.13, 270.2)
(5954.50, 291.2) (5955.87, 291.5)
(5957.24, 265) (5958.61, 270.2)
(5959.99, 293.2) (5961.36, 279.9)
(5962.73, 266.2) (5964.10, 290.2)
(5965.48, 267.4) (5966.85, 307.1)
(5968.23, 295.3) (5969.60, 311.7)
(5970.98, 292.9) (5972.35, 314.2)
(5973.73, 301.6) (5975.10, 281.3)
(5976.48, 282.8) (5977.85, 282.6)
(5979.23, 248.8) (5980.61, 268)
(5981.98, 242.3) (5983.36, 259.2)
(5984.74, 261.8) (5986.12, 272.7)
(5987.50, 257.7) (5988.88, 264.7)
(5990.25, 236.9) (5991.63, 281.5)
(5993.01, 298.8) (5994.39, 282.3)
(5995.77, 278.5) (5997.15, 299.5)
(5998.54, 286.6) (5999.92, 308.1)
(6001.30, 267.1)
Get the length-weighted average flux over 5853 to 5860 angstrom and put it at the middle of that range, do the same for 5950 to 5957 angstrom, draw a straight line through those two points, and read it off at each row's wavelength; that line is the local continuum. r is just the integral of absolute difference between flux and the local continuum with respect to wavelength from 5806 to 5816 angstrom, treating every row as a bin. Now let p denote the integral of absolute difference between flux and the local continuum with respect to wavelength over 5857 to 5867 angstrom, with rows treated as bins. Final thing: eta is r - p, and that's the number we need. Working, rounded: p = 233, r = 539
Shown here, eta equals 306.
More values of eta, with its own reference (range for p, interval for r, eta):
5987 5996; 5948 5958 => -172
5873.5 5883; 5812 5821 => 195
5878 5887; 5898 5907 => -88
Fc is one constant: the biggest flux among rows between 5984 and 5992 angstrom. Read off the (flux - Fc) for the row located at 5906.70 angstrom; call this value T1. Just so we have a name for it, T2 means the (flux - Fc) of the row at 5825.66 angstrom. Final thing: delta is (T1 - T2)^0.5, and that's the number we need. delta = 3.6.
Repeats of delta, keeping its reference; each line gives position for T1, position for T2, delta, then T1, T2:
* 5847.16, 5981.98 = 7.7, 20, -39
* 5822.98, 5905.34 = 3.9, -2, -17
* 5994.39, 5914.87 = 4.6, 1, -20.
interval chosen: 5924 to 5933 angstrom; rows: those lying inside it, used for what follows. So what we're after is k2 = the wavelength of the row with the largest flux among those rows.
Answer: 5932.60 angstrom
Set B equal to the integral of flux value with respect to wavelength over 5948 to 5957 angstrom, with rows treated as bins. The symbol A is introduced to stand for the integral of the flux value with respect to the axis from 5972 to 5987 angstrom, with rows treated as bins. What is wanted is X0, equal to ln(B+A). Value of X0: 8.8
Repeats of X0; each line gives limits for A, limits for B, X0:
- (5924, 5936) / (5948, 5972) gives 9.2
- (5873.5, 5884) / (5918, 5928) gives 8.7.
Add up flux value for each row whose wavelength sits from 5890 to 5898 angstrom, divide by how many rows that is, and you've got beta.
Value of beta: 226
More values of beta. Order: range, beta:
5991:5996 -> 285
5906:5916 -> 264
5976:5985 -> 264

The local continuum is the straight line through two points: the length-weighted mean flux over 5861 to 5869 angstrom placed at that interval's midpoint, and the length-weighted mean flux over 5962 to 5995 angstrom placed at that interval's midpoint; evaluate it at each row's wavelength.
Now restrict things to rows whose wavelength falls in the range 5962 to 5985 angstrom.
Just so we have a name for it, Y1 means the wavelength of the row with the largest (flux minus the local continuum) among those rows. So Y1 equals 5972.35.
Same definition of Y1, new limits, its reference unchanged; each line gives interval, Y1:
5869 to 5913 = 5908.07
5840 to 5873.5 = 5844.47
